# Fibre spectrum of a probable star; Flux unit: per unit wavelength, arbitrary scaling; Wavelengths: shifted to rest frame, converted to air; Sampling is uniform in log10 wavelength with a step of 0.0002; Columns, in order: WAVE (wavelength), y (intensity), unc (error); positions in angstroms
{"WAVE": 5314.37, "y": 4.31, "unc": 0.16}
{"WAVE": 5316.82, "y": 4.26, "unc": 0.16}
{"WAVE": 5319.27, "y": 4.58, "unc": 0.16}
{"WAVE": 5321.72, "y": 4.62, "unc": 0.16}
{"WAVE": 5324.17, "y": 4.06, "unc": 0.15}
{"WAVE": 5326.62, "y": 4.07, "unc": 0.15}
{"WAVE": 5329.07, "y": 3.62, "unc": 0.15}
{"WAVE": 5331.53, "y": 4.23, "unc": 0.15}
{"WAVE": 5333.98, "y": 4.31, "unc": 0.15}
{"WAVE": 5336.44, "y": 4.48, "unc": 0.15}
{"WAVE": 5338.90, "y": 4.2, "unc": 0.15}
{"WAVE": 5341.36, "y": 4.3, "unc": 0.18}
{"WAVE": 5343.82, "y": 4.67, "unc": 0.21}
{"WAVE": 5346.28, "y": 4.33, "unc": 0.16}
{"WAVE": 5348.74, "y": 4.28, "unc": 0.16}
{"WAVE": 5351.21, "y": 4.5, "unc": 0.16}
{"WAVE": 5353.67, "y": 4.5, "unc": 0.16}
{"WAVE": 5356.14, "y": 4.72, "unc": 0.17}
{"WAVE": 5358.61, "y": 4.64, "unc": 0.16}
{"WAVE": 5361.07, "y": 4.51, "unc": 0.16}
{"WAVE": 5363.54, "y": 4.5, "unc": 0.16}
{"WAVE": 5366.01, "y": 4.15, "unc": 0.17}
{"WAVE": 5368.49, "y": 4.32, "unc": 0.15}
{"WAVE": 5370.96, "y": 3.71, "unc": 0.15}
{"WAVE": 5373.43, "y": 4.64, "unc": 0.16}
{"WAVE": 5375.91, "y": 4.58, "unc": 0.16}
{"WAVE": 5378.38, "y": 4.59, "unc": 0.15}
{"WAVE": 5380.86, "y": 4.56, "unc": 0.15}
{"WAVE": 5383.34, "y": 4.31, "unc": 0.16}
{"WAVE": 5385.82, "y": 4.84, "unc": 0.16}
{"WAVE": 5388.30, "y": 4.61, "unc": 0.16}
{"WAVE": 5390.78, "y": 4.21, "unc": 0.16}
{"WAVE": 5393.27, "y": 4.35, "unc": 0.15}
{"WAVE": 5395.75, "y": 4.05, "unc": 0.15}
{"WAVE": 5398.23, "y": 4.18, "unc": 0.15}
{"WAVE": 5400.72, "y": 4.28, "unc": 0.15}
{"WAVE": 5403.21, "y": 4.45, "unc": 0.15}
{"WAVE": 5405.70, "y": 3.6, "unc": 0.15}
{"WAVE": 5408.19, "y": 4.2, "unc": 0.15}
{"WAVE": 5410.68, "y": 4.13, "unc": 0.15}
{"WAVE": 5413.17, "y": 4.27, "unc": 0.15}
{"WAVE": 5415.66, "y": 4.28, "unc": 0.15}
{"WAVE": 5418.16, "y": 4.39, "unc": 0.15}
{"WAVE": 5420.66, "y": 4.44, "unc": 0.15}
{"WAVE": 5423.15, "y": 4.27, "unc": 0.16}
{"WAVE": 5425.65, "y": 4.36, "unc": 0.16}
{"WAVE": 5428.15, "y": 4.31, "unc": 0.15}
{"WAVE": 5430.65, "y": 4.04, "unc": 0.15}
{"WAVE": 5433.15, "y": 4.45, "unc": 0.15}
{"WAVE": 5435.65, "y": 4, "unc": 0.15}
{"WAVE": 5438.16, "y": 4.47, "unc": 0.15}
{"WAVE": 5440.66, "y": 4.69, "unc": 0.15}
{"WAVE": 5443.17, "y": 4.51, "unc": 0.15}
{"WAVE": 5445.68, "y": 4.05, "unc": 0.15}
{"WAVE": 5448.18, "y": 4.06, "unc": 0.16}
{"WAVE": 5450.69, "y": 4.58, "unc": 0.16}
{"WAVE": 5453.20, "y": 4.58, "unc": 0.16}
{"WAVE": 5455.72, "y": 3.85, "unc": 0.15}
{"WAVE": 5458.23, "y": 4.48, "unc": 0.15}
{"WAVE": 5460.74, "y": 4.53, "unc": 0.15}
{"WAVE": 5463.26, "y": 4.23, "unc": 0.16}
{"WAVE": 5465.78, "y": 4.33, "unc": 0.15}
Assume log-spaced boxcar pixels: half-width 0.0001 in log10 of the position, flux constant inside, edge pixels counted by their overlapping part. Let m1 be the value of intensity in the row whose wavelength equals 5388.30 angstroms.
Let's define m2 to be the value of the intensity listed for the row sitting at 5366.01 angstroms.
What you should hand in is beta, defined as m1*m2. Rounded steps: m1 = 4.61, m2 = 4.15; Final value 19.1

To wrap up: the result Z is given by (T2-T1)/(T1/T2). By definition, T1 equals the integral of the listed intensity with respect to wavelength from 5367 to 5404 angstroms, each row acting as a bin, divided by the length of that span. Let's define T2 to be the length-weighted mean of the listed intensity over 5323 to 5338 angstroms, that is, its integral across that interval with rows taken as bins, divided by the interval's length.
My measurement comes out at -0.23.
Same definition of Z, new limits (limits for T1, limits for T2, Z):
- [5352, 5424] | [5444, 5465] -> -0.06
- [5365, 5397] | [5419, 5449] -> -0.07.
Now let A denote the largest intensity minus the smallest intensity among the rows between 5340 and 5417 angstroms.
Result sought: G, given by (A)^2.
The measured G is 1.5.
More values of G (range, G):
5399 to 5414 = 0.7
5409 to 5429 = 0.1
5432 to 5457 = 0.7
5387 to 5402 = 0.3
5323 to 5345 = 1.1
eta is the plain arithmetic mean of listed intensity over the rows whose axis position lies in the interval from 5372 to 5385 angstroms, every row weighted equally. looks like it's 4.54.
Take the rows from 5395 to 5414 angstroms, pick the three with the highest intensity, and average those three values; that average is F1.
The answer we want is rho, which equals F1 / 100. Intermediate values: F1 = 4.33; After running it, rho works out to 0.0433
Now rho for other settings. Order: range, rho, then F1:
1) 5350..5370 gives 0.0462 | 4.62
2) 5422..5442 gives 0.0454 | 4.54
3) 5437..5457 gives 0.0462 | 4.62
